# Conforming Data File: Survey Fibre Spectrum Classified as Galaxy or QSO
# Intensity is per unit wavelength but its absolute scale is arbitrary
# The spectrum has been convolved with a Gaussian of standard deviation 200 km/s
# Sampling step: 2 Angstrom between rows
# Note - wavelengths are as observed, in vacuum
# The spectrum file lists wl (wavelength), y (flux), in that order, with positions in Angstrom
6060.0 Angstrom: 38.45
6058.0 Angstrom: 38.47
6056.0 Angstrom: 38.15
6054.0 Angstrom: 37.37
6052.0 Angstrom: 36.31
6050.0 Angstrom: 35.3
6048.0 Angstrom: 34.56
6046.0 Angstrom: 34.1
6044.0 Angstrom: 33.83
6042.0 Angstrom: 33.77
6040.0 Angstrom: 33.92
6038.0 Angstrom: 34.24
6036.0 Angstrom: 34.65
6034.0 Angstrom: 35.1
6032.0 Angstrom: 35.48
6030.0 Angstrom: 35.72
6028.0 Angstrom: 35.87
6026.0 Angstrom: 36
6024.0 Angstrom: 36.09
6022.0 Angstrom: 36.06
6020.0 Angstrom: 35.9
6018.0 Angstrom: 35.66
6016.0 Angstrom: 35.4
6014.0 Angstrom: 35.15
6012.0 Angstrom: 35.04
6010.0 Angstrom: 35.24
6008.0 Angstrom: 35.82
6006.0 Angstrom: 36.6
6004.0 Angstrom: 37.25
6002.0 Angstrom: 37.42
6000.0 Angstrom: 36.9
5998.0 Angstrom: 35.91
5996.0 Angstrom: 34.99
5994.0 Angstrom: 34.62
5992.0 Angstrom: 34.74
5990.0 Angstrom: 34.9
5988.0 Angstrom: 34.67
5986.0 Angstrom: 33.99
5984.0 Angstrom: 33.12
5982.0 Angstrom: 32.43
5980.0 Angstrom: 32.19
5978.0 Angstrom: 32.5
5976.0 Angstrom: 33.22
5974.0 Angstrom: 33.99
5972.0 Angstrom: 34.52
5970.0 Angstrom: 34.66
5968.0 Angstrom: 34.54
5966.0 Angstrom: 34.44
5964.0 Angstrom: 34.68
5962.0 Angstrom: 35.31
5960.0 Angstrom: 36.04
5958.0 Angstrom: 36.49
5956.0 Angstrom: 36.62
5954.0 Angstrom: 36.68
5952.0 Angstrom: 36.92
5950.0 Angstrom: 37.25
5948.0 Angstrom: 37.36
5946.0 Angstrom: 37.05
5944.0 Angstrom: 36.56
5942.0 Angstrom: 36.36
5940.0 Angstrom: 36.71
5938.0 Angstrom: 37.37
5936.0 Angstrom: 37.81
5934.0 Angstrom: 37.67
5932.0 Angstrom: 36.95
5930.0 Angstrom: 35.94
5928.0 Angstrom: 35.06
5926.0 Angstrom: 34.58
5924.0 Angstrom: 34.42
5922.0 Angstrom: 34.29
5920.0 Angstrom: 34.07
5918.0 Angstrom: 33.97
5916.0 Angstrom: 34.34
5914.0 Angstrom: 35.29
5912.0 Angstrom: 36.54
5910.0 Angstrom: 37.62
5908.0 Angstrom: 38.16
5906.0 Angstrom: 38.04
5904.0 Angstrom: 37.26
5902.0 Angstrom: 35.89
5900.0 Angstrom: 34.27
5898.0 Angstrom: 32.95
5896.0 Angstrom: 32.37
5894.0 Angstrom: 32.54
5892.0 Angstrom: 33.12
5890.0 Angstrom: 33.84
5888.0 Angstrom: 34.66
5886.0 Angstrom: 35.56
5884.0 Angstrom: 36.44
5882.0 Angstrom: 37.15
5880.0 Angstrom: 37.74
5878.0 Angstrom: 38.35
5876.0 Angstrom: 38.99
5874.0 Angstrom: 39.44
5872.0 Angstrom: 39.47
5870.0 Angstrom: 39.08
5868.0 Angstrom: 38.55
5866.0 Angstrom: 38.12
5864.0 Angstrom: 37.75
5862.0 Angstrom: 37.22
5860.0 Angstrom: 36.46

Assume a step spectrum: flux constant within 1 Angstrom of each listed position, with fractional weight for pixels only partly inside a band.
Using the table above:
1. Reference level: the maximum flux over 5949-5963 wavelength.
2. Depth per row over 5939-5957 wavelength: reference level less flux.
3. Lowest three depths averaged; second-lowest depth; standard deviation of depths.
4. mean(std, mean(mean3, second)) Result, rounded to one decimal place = 0.2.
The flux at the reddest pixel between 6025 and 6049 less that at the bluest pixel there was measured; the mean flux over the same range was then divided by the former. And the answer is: -24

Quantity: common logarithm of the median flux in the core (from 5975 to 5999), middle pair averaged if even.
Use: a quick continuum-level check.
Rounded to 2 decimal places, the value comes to 1.54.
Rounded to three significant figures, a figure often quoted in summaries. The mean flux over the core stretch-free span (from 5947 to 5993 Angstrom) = 34.8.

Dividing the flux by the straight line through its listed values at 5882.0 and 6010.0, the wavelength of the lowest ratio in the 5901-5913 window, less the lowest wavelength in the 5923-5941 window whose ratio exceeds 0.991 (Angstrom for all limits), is -30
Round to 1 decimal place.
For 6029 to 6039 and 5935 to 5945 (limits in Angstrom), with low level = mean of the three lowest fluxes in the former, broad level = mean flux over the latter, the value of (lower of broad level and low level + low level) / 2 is 34.7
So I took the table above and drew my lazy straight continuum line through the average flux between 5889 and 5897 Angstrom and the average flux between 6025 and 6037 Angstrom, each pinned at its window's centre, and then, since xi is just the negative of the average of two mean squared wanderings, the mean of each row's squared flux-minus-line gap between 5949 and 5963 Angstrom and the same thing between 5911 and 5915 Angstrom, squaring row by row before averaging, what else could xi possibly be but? -6.6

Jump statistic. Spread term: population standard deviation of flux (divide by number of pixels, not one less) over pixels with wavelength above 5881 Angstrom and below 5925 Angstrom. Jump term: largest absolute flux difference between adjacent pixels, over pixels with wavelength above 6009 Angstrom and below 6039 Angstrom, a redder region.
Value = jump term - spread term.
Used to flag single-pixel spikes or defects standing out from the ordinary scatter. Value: -1.3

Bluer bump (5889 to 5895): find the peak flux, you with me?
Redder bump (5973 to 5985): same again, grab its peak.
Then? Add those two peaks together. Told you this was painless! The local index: 67.8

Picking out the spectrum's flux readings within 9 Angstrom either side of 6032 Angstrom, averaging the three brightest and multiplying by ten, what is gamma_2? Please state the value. 360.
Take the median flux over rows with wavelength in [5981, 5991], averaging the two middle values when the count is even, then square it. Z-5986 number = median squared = 1155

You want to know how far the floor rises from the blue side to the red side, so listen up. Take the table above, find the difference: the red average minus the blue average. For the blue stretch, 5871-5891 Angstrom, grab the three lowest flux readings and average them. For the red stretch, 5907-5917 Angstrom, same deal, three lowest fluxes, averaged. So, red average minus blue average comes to 1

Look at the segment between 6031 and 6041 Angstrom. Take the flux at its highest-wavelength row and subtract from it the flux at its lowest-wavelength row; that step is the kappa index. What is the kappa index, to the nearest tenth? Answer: -1.6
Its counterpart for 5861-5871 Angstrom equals 1.9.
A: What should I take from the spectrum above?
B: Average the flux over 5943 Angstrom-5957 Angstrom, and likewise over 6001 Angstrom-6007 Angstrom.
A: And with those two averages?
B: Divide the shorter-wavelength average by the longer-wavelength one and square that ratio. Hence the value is 0.99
